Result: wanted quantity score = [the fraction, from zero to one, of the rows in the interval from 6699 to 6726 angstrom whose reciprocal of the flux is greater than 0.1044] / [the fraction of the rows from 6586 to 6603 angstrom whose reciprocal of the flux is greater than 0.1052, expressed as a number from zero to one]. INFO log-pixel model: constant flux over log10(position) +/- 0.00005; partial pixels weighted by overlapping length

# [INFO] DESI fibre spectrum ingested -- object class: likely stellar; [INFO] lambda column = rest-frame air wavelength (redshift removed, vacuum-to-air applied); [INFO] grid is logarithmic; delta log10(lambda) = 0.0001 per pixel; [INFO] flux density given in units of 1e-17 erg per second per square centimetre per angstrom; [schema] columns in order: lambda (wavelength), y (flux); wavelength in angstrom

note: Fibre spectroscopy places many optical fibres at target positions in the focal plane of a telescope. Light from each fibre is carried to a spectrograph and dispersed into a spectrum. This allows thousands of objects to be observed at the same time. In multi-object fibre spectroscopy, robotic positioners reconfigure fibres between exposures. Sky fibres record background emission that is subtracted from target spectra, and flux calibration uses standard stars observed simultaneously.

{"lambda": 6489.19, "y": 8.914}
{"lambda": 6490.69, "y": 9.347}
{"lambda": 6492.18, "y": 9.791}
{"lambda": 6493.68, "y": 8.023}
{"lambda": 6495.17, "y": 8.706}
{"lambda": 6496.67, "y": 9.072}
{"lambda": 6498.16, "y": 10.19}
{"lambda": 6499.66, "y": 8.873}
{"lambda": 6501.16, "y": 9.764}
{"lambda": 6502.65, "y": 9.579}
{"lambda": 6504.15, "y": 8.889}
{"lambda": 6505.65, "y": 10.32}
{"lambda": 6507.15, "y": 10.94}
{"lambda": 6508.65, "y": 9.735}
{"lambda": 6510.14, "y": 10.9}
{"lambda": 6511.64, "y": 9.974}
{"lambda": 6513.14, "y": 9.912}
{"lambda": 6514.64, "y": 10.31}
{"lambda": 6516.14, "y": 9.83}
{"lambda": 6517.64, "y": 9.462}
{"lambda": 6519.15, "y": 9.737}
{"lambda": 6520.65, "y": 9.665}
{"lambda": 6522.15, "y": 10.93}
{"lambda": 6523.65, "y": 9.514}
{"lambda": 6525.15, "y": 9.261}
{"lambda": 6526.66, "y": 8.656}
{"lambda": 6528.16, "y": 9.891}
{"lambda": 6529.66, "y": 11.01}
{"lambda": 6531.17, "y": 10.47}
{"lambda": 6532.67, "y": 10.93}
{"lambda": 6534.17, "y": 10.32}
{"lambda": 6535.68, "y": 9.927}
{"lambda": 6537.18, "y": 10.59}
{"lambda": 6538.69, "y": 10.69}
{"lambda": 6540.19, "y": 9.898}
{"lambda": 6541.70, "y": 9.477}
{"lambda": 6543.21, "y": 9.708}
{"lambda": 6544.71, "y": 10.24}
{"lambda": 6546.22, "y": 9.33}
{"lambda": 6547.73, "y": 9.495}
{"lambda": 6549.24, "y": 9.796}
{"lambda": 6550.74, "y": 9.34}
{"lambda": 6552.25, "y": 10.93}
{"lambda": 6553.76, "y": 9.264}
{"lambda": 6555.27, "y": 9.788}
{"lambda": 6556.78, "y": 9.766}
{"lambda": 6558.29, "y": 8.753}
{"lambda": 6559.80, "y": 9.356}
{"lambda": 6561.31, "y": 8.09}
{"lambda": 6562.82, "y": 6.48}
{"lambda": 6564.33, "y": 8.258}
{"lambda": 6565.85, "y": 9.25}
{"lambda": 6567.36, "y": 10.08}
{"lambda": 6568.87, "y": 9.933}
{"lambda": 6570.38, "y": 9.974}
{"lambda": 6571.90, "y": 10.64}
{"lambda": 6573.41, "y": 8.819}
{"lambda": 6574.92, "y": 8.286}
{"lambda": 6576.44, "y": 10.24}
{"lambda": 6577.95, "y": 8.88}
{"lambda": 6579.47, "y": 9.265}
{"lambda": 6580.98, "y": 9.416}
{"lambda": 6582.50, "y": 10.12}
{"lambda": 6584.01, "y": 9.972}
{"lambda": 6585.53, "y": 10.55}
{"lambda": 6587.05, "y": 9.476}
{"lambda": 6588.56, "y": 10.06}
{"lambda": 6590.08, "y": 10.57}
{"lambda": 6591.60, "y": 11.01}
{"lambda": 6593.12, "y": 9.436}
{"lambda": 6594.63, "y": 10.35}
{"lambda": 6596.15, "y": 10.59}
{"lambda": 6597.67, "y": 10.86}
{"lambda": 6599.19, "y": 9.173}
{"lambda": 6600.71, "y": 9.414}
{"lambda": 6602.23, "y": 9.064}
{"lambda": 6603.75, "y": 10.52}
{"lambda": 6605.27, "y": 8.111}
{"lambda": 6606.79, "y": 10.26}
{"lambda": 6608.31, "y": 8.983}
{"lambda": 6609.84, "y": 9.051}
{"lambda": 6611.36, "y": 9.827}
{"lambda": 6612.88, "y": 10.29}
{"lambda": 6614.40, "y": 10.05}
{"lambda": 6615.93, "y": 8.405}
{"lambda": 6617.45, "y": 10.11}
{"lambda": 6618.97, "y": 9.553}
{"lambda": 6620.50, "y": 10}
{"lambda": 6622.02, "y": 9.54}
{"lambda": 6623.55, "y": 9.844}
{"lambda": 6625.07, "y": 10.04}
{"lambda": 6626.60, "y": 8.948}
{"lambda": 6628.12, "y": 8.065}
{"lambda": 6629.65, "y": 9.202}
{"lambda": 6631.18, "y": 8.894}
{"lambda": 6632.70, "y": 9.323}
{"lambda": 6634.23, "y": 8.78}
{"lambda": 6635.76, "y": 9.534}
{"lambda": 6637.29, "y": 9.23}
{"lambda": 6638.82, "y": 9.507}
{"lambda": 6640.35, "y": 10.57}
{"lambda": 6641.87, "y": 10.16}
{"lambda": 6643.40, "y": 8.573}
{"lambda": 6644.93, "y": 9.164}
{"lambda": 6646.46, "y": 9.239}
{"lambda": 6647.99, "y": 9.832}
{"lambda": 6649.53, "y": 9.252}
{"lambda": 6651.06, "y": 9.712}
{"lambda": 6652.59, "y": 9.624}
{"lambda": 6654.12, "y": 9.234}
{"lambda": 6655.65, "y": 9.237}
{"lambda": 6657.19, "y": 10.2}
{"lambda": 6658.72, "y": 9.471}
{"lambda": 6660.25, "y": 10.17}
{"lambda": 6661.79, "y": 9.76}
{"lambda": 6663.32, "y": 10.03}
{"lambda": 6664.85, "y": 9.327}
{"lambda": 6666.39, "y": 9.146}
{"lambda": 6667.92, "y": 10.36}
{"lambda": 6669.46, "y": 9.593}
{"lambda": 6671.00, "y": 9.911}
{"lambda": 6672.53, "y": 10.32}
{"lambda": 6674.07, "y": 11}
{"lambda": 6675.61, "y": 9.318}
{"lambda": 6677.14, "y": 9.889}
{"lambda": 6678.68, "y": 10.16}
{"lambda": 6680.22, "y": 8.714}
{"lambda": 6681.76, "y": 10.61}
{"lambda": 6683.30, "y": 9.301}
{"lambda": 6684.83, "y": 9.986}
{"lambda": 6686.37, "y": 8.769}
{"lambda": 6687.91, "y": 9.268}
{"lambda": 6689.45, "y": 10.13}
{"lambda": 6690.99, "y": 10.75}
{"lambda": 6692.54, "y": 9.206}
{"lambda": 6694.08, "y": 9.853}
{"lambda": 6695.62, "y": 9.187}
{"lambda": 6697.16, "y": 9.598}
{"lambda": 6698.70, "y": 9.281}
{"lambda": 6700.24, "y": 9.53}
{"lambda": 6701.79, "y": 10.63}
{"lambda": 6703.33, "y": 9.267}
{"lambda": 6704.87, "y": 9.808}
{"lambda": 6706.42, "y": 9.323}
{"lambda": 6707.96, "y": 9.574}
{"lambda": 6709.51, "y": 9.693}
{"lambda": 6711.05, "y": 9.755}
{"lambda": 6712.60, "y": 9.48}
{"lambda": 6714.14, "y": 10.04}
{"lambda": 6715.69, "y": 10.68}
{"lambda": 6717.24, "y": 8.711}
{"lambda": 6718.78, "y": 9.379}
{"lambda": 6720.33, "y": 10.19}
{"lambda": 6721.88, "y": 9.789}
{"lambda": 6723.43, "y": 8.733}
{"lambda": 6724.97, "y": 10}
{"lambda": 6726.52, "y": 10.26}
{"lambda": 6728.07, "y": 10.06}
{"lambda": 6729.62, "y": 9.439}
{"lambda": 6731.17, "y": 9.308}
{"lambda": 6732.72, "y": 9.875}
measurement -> 1.04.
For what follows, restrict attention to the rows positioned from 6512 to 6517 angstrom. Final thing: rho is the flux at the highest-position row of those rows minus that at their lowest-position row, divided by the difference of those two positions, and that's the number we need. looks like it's 0.0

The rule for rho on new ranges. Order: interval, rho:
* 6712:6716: 0.4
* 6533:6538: 0.1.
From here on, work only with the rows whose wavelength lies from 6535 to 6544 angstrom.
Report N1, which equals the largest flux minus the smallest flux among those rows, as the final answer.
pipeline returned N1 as 1.2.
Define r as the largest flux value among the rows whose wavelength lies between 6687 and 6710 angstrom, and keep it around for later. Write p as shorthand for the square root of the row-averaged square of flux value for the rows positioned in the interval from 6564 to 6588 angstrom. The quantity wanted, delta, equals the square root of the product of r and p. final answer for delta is 10.2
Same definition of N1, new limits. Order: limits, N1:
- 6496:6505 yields 1.3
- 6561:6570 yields 3.6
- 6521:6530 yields 2.4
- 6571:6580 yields 2.4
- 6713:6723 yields 2.0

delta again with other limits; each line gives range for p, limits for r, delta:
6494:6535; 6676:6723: 10.3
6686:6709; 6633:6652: 10.1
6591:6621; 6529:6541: 10.4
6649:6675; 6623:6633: 9.9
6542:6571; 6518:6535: 10.2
